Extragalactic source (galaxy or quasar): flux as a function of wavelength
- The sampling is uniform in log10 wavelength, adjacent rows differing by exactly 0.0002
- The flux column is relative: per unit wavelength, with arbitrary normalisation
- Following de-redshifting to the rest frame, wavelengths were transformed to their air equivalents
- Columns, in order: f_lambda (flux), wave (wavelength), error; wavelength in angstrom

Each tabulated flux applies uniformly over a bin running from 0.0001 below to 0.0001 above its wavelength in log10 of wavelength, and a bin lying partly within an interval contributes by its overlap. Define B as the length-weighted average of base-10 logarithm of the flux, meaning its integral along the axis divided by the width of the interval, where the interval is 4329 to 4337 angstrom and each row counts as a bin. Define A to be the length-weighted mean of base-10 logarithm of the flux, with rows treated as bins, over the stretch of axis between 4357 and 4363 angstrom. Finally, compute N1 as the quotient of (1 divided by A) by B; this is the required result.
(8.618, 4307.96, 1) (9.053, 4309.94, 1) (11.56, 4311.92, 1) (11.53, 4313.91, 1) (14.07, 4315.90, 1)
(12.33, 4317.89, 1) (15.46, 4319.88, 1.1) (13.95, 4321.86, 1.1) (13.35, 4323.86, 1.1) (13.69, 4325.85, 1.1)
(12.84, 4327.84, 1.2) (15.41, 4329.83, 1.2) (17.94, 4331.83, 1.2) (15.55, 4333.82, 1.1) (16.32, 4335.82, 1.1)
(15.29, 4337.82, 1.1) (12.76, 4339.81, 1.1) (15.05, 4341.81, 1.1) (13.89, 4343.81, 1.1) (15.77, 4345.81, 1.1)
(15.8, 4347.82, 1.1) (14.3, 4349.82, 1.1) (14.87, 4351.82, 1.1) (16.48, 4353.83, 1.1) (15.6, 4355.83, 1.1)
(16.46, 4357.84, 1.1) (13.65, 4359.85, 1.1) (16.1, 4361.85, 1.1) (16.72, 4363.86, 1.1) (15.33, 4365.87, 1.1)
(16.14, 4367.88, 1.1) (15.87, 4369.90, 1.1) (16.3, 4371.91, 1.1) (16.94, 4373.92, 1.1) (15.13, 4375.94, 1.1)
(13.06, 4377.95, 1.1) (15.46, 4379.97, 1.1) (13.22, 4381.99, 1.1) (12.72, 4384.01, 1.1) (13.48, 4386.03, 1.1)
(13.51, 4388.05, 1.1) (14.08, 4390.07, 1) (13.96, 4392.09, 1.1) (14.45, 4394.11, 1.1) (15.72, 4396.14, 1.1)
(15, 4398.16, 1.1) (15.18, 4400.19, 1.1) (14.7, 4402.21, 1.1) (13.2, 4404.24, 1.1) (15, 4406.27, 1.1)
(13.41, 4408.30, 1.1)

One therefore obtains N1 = 0.70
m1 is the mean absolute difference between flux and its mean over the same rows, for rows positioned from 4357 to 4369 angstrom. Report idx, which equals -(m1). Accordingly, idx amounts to -0.8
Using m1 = 0.8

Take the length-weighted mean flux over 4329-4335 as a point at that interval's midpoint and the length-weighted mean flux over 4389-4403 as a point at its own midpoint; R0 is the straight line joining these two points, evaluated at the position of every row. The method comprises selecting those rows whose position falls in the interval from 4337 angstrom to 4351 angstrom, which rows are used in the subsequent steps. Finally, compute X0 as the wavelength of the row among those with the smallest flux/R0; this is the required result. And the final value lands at 4339.81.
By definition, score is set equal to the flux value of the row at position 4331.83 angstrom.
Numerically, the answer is 17.94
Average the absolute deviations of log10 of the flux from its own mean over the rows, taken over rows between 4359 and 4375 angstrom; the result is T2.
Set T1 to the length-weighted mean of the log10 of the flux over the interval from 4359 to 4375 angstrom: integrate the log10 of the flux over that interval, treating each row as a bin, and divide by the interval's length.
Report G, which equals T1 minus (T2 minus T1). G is 2.38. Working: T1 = 1.20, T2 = 0.020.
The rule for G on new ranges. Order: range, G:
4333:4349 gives 2.33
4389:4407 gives 2.31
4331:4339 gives 2.39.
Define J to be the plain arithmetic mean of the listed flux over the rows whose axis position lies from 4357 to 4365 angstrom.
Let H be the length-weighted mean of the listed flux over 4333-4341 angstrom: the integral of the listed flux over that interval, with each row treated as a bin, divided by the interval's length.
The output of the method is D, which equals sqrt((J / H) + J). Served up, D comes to 4.10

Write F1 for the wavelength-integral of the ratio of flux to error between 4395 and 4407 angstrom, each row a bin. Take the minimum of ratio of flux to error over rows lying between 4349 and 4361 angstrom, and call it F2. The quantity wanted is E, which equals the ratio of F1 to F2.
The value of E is 13.0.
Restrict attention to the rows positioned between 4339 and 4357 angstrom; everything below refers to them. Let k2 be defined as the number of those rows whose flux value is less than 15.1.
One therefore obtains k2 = 5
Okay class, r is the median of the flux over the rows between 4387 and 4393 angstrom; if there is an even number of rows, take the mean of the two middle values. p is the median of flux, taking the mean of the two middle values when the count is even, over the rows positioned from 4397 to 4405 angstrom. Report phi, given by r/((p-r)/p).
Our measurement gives 233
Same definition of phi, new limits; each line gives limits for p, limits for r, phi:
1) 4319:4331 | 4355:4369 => -98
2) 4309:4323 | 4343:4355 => -63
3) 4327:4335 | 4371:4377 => -308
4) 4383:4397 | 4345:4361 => -127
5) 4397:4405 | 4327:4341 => -409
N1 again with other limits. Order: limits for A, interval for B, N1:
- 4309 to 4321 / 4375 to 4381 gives 0.79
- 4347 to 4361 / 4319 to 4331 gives 0.73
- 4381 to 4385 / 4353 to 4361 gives 0.75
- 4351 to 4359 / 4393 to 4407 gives 0.71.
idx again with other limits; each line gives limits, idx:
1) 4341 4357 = -0.7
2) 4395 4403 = -0.3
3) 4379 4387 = -0.9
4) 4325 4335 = -1.5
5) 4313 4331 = -1.0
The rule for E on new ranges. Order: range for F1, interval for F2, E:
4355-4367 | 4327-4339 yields 16.0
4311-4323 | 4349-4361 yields 12.3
